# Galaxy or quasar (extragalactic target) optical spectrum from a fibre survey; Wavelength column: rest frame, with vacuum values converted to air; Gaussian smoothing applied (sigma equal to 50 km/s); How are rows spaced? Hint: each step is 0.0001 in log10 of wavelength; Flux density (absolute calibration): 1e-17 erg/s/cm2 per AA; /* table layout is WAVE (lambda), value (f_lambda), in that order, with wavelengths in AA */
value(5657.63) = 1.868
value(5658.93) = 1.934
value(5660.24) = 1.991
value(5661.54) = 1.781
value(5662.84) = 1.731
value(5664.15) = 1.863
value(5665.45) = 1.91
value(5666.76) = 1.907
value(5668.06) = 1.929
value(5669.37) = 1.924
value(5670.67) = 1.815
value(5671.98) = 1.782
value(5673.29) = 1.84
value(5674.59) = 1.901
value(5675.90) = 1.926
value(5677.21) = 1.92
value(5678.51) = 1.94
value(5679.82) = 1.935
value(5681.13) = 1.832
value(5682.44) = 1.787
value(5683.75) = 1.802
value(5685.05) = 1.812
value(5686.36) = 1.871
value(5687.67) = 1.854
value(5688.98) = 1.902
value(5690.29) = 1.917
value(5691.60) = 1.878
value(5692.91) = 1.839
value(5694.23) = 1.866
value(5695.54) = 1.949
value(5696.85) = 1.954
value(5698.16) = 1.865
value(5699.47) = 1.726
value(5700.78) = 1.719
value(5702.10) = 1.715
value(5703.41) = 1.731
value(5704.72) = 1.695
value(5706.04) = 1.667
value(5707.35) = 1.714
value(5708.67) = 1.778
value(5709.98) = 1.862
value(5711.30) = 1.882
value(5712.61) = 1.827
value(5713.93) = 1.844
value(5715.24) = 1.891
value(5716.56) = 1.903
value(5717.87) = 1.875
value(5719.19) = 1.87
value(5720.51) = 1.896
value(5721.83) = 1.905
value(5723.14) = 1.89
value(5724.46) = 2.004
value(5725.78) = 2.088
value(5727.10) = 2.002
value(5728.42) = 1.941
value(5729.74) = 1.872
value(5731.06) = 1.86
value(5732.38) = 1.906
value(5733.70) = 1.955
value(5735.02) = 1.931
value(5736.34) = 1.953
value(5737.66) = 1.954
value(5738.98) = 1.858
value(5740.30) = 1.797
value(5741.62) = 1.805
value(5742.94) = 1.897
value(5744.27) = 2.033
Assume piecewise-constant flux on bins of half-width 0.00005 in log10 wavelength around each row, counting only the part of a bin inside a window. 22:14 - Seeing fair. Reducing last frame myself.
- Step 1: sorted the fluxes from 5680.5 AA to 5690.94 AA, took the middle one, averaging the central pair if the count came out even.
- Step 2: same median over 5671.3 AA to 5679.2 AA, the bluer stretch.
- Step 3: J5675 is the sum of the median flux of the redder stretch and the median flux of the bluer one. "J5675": 3.75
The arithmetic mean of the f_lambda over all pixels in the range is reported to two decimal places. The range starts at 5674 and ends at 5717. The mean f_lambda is 1.84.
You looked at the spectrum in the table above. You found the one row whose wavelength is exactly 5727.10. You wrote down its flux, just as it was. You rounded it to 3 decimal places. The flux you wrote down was 2.002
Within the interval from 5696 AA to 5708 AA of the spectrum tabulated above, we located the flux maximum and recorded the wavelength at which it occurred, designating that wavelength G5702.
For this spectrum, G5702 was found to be 5696.85 AA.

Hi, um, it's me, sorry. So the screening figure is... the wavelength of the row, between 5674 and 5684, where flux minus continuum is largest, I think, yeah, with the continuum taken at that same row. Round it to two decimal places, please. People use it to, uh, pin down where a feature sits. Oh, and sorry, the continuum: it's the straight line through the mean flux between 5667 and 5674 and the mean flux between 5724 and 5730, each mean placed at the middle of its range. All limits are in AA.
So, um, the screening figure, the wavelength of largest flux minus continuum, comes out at 5678.51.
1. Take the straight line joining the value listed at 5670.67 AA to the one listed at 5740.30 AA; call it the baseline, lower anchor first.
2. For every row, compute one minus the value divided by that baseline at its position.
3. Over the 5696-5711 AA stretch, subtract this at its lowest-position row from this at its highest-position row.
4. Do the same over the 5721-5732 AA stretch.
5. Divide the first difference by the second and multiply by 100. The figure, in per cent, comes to 207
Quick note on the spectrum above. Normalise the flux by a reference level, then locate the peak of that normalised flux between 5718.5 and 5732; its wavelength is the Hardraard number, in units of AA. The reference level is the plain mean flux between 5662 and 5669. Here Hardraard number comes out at 5725.78 AA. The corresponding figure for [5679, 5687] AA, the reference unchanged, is 5679.82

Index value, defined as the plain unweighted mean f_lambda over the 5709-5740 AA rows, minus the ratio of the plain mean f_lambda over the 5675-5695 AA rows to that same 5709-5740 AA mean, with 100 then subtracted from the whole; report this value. -99.1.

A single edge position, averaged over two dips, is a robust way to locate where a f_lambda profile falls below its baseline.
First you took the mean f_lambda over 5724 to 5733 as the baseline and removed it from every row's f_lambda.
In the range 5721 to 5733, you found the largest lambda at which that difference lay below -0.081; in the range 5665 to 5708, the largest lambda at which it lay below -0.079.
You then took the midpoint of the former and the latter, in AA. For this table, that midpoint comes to 5719.2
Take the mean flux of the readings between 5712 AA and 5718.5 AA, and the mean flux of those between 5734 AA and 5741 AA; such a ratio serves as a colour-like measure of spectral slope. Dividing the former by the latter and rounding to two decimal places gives 0.98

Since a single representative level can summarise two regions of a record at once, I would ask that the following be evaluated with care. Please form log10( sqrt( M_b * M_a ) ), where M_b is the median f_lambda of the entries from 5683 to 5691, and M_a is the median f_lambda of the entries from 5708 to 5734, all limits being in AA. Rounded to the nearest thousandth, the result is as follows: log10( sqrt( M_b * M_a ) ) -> 0.273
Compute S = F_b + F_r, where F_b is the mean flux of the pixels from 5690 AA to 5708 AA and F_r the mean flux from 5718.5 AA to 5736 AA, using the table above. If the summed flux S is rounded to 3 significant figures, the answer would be 3.73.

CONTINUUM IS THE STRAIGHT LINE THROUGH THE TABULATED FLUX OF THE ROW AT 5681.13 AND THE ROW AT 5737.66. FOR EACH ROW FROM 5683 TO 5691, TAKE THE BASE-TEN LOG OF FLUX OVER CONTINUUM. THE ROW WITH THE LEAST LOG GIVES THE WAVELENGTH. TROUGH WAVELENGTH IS 5683.75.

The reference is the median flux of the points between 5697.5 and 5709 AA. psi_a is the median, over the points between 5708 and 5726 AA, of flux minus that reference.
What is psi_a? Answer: 0.167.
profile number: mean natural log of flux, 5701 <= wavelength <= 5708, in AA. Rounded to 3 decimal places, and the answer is 0.533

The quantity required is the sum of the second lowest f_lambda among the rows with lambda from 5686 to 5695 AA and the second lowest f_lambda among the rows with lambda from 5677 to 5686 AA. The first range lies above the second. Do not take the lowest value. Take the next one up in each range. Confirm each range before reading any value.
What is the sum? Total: 3.66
